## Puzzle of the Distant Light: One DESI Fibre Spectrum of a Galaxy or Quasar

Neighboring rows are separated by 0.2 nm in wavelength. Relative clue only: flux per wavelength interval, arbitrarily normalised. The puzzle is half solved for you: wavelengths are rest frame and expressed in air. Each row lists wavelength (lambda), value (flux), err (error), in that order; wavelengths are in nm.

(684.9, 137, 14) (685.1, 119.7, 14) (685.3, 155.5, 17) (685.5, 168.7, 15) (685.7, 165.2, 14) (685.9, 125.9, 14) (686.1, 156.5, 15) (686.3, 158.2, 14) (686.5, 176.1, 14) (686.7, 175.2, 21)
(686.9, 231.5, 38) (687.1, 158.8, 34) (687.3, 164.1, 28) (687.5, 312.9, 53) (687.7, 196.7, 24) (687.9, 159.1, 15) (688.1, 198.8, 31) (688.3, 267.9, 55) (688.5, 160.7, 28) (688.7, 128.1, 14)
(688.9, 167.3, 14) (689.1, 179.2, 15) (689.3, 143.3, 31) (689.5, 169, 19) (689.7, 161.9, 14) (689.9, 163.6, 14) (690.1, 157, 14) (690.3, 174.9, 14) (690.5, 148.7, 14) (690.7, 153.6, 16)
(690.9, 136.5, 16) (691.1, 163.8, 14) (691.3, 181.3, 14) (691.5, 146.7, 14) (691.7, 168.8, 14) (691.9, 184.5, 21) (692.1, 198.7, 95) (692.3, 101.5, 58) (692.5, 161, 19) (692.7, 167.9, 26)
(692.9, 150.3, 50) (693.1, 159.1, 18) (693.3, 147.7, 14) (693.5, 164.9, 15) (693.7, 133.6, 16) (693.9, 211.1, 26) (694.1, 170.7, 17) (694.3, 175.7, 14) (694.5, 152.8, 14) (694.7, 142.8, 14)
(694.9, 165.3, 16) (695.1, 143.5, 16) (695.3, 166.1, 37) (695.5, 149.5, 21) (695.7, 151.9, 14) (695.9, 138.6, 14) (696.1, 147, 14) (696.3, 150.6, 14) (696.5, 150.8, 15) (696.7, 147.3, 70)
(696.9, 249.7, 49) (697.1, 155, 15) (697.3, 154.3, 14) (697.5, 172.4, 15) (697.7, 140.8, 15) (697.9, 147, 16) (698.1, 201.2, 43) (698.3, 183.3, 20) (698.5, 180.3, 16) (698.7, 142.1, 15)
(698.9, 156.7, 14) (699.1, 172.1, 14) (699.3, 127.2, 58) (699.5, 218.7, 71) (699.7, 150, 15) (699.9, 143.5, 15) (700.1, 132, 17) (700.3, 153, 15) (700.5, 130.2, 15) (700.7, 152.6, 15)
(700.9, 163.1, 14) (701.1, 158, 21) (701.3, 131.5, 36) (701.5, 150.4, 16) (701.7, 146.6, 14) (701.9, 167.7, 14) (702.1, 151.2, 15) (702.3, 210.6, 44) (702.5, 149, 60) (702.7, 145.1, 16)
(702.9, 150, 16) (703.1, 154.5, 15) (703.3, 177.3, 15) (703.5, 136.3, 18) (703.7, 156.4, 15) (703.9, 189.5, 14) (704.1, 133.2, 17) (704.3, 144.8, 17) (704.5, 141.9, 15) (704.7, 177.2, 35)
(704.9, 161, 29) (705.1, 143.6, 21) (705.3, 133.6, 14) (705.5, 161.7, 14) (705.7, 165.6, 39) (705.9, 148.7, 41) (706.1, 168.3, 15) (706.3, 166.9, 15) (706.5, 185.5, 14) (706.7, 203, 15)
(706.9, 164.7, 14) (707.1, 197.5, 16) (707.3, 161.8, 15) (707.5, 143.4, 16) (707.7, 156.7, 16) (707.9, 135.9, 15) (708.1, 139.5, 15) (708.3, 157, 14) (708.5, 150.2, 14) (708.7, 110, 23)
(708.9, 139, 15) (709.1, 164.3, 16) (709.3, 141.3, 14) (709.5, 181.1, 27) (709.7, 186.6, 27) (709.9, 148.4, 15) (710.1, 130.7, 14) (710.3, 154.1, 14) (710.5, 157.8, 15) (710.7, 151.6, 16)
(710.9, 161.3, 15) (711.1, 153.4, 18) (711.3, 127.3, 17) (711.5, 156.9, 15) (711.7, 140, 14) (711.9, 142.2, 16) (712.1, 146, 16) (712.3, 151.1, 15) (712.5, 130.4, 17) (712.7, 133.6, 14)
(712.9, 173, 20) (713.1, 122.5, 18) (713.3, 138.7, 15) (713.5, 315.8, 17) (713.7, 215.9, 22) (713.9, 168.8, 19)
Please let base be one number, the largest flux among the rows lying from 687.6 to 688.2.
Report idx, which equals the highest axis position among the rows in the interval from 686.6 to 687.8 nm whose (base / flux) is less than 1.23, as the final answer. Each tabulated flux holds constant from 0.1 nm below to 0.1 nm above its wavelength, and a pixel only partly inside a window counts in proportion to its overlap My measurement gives 687.7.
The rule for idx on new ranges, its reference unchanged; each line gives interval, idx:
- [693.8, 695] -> 694.9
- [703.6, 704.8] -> 704.7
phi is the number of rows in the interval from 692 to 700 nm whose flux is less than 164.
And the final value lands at 25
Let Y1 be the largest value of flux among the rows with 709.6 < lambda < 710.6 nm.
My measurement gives 186.6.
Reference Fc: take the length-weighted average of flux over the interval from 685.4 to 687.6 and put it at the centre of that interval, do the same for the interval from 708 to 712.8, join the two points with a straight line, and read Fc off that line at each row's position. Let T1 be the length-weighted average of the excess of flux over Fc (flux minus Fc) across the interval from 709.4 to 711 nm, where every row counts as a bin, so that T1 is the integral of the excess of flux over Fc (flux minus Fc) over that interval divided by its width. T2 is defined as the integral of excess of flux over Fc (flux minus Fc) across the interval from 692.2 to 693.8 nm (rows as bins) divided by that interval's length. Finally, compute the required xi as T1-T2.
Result 35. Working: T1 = 11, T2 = -24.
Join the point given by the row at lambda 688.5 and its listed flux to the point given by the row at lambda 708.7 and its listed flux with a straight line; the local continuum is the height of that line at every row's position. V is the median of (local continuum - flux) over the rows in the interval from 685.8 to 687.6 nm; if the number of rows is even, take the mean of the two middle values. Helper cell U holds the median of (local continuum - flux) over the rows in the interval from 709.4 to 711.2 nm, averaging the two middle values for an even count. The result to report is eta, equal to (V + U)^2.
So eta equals 2481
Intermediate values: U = -49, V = 0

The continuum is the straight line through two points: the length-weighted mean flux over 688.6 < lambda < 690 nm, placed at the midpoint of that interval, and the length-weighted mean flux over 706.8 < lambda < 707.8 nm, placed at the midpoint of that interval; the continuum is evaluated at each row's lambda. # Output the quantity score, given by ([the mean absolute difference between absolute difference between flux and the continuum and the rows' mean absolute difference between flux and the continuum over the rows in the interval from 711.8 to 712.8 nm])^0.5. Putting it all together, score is 2.6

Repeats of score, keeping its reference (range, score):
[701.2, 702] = 2.8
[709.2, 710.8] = 2.5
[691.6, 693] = 4.1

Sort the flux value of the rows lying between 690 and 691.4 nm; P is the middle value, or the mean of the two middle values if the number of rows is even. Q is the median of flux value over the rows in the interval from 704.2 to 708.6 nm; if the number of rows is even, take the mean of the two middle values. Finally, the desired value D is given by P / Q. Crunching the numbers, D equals 0.99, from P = 157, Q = 159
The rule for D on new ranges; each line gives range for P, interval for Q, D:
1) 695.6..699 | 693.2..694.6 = 0.92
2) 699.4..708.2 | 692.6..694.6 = 0.94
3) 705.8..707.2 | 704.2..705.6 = 1.16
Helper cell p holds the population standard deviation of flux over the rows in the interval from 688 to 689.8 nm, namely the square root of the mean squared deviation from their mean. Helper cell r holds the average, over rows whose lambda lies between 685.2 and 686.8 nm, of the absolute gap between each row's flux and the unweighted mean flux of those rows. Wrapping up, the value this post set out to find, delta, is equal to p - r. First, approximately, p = 37.8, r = 11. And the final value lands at 27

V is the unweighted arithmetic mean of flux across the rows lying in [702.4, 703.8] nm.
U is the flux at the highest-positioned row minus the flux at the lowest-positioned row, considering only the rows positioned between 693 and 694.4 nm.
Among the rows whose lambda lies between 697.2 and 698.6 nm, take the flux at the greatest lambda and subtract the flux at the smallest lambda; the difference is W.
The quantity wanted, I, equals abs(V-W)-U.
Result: 110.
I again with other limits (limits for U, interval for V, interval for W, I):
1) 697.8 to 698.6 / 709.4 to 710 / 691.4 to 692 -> 101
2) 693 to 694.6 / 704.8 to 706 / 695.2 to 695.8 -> 173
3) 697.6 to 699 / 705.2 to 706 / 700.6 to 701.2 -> 131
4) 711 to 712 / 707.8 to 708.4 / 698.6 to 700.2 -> 165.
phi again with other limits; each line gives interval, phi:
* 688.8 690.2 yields 4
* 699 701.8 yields 12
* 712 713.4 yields 6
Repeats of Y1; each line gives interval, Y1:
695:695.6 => 166.1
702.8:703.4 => 177.3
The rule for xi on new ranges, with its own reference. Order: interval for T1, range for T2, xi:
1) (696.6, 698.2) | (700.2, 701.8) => 18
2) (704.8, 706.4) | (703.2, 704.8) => 1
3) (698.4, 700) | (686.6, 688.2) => -22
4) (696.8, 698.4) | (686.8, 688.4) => -22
